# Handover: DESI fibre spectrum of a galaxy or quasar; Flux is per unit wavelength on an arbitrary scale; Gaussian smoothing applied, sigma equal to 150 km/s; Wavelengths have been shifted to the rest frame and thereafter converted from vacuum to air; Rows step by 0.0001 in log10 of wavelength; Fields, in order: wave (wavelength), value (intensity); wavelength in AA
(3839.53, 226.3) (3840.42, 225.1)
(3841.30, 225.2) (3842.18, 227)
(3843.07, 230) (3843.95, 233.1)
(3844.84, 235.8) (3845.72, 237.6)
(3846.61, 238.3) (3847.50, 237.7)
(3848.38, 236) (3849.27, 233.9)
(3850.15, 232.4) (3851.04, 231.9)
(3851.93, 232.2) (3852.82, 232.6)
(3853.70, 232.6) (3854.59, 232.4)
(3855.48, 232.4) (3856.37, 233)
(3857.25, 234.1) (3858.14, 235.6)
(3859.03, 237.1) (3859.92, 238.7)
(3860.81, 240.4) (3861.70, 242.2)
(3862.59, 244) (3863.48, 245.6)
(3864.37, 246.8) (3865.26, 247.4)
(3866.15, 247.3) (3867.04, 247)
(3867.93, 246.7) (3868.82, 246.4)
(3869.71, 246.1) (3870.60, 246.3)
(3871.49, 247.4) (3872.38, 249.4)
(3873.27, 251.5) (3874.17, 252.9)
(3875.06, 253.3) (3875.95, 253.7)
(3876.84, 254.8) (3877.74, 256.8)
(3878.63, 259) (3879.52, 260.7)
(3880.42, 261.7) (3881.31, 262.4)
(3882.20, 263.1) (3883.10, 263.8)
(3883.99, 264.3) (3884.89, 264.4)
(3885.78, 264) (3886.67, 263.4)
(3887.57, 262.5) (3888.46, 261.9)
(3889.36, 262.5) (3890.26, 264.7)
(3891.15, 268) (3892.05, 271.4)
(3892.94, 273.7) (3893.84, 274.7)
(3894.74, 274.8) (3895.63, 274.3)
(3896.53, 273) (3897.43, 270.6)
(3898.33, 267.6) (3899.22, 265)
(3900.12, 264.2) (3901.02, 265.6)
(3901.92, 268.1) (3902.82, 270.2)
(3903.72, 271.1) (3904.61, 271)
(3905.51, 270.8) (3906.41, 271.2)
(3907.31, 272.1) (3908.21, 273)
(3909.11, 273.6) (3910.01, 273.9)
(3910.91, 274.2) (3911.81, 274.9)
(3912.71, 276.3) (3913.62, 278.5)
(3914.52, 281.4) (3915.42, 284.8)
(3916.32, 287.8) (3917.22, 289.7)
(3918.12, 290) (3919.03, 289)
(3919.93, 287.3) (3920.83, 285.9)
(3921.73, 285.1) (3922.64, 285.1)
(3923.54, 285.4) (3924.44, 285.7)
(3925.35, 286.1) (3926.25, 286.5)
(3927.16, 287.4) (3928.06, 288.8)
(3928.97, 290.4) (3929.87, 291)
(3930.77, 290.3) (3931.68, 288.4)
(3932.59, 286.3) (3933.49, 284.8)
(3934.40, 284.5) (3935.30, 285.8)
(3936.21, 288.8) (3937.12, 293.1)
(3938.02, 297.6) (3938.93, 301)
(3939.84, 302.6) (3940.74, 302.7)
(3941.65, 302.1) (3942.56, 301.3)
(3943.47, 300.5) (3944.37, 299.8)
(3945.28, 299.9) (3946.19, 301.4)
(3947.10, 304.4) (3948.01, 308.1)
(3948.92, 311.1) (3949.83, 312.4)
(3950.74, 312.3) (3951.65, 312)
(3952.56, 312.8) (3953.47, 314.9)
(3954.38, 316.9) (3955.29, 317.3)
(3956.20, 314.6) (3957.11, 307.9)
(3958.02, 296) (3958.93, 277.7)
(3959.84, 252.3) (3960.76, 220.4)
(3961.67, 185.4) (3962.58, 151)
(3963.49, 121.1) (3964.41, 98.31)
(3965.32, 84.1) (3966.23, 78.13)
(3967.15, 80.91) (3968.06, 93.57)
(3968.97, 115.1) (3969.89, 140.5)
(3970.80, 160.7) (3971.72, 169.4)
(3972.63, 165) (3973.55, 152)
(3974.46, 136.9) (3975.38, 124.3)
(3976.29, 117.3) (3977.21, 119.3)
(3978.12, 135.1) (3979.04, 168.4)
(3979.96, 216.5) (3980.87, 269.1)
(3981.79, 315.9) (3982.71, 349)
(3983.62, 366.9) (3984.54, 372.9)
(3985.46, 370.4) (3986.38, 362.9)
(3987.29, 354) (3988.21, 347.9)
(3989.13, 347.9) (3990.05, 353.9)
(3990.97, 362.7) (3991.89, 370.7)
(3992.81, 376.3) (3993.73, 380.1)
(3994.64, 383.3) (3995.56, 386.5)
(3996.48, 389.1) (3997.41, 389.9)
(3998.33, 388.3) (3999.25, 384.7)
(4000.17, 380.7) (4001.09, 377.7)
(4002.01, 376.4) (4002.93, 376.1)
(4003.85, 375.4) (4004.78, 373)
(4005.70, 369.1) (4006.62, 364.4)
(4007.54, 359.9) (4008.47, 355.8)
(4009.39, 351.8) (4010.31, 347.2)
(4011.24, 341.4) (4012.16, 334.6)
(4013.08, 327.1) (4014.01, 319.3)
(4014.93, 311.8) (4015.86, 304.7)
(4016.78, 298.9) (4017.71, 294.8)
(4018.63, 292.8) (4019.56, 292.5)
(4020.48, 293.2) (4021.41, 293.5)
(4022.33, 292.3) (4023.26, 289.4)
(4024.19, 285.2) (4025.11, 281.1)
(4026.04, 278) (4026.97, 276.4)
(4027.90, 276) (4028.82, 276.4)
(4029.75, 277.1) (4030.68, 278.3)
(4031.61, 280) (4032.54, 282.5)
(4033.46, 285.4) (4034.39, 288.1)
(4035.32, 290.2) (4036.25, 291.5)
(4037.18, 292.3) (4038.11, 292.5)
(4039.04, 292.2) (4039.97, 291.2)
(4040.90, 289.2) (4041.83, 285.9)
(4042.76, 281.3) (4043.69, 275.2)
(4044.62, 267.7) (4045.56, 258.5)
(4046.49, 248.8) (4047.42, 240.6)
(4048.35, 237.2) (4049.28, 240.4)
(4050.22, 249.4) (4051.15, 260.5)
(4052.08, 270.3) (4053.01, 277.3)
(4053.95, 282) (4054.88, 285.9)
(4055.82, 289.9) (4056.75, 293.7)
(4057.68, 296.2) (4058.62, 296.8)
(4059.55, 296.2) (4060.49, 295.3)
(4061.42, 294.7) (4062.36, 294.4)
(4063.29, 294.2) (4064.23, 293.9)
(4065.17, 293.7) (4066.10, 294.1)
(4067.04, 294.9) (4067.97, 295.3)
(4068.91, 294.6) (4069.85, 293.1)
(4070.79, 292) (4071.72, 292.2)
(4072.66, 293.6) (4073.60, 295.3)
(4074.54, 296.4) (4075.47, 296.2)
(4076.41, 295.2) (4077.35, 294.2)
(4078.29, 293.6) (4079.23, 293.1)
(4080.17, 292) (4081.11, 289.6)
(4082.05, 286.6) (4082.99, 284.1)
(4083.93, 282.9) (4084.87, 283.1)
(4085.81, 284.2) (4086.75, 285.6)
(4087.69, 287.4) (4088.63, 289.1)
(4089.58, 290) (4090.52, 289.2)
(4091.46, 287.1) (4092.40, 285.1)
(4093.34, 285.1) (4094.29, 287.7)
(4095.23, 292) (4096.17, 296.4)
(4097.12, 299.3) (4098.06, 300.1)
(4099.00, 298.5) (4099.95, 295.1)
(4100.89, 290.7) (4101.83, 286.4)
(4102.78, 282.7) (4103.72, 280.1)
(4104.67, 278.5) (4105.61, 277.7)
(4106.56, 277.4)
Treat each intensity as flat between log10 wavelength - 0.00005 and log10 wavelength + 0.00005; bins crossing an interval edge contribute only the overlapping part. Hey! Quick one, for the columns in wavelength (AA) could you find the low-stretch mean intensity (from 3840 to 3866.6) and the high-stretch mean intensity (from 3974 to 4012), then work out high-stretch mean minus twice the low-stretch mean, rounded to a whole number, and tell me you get -145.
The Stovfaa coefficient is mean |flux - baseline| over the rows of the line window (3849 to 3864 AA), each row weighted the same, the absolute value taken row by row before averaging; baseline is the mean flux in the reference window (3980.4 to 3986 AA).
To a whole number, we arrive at 105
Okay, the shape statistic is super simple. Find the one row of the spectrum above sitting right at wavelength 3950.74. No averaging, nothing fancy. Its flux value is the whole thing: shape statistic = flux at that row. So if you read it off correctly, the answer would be 312.3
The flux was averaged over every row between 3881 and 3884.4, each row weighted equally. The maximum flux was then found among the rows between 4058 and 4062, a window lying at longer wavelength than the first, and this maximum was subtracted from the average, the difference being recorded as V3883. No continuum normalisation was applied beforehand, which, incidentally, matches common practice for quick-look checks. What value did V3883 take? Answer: -33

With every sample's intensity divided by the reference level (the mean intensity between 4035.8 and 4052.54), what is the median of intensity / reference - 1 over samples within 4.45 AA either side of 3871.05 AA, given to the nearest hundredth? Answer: -0.09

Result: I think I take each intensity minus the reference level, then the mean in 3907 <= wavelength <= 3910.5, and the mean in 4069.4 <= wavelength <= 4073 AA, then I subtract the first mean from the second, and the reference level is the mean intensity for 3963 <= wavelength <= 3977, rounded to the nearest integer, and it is 20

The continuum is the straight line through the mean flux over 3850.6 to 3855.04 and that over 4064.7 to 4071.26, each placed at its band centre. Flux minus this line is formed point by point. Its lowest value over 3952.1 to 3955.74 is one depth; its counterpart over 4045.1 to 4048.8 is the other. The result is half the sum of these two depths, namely 0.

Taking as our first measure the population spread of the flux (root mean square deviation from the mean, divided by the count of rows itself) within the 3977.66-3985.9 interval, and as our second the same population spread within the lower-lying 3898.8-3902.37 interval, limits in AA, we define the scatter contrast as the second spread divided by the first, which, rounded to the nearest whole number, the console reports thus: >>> 0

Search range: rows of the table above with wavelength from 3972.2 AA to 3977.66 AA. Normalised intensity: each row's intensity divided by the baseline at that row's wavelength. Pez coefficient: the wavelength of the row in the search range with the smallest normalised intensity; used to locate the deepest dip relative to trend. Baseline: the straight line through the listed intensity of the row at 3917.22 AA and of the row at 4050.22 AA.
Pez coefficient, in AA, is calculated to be 3976.29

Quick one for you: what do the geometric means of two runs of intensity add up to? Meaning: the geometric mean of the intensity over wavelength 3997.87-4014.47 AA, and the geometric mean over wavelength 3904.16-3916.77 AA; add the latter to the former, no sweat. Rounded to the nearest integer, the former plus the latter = 637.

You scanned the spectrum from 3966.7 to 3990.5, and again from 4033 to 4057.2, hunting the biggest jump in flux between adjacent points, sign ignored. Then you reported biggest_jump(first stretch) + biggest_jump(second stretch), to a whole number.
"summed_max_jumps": 64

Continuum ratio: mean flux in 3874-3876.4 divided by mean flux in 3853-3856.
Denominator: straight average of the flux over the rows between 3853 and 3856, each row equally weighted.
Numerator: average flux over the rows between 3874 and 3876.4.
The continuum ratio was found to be 1.09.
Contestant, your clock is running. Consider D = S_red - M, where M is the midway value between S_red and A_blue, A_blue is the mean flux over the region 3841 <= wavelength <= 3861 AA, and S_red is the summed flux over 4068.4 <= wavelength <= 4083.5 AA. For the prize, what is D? 2224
